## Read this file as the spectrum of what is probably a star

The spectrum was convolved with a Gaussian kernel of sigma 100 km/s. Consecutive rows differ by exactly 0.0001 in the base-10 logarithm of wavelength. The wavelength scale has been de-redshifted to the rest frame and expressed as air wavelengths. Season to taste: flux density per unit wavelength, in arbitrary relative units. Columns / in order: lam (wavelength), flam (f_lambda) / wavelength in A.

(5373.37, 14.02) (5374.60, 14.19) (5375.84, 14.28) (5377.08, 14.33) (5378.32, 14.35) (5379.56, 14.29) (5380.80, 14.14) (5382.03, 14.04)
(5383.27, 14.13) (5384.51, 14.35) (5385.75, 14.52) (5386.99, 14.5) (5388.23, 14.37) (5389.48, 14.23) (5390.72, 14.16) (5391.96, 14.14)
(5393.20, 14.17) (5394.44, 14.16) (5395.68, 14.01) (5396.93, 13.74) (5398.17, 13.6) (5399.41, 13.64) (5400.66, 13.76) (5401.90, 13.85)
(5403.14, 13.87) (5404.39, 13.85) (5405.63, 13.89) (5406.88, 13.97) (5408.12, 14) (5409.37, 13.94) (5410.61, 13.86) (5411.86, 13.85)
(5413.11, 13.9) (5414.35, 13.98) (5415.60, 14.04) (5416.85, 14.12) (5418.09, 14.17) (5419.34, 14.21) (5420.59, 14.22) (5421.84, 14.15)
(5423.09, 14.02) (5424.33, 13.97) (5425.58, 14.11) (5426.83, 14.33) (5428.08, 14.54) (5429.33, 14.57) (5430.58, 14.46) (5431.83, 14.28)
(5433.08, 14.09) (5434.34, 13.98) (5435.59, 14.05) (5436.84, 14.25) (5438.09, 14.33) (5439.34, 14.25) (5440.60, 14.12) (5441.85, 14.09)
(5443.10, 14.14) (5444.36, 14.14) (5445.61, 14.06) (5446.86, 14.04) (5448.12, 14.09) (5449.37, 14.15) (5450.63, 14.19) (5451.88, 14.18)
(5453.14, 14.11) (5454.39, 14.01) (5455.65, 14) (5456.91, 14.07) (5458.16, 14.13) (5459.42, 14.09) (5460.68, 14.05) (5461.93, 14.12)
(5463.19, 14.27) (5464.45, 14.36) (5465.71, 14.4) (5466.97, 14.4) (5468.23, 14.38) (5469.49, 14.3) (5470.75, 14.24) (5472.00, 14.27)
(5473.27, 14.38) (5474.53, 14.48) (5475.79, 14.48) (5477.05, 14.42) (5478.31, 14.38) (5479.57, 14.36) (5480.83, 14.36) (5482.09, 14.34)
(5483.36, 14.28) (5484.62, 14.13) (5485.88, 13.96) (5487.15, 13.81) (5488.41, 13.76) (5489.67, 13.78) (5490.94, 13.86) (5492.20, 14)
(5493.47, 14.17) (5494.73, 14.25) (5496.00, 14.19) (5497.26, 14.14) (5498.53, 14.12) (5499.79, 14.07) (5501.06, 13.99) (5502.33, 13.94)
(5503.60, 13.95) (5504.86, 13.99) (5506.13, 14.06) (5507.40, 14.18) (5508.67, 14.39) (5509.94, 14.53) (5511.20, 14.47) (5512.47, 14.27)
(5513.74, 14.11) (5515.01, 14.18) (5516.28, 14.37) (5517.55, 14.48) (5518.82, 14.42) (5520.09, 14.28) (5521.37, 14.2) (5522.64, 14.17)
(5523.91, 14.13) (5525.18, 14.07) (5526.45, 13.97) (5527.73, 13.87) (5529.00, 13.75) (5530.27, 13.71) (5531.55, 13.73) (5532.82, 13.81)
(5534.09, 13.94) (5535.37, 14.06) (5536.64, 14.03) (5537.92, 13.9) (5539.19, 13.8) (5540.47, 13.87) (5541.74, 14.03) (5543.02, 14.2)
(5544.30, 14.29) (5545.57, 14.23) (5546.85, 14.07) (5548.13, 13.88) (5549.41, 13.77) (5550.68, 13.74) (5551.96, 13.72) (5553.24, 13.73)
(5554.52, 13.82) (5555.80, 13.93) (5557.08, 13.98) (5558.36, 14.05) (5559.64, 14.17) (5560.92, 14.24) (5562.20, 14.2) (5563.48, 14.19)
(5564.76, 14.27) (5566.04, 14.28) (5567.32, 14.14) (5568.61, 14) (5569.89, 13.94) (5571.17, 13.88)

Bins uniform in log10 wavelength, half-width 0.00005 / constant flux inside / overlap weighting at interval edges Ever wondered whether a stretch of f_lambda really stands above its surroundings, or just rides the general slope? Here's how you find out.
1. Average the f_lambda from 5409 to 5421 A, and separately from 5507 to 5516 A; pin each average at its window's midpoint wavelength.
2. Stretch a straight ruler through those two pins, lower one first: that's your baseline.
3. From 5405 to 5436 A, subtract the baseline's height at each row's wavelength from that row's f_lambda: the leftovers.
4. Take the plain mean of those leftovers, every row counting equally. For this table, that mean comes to 0.06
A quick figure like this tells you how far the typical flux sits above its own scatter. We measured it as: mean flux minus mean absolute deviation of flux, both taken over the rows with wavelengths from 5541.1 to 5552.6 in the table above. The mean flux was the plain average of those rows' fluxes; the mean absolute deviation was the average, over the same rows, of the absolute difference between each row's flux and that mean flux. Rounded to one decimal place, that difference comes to 13.8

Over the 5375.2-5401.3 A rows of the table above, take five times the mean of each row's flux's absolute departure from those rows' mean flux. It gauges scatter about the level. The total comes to 0.98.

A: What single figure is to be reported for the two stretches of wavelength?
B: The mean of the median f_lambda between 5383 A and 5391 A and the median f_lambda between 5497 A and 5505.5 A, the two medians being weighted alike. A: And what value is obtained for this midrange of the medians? 14.2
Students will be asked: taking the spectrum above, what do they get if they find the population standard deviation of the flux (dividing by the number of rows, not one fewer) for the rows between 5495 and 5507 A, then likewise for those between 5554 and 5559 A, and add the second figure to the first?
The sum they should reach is 0.17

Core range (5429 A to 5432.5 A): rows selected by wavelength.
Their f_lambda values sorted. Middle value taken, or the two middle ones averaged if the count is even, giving 14.5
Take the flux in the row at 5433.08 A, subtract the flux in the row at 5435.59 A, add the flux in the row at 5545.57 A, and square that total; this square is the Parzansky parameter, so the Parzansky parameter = 204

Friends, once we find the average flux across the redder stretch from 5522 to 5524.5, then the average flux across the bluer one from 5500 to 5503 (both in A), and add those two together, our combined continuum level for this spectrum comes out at 28.1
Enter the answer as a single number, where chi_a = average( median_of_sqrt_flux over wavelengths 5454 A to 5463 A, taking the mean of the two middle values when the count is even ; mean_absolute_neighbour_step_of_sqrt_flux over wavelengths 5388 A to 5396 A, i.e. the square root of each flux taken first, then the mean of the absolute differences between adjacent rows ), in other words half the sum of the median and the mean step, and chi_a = 1.88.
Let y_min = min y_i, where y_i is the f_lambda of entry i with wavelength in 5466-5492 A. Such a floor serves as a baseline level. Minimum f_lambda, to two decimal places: 13.76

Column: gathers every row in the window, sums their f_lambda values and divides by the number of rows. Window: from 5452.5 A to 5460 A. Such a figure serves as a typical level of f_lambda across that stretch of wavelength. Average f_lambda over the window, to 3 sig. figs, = 14.1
